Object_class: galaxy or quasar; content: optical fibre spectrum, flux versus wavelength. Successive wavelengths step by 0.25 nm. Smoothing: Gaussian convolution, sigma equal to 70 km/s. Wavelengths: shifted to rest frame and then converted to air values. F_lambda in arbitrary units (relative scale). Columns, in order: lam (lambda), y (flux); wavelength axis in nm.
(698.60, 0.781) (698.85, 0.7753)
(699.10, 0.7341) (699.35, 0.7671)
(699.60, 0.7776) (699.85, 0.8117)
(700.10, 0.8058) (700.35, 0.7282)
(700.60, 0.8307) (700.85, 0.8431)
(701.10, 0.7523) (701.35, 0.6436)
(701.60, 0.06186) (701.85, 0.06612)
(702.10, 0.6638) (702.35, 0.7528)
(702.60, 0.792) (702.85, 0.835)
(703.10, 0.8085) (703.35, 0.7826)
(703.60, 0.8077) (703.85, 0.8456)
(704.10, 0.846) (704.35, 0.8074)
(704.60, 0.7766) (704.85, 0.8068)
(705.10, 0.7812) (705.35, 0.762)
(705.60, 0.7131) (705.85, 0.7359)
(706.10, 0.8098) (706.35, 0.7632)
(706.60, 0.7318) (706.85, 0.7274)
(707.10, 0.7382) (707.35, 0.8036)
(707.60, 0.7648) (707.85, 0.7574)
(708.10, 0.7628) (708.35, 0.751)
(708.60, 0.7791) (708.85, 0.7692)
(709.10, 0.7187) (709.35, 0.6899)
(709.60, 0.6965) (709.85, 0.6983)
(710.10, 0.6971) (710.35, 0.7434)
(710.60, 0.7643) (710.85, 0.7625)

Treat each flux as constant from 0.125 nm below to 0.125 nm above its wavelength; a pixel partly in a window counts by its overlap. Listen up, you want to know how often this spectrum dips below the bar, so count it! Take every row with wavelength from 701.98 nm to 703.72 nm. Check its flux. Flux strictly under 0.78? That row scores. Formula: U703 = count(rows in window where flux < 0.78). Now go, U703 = 2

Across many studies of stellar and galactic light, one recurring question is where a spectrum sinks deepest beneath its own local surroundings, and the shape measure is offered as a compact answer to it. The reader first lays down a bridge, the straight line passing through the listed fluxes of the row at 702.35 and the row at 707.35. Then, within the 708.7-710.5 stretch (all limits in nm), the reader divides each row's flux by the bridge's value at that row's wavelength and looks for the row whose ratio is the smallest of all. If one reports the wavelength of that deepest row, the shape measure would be 709.35 nm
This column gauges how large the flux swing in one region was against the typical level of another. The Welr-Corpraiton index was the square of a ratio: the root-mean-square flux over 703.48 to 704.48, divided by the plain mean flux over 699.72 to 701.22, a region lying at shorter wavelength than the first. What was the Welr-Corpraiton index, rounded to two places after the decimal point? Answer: 1.08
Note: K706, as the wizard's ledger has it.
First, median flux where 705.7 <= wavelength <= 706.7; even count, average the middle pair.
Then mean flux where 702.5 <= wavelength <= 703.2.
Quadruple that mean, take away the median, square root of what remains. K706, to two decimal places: 1.58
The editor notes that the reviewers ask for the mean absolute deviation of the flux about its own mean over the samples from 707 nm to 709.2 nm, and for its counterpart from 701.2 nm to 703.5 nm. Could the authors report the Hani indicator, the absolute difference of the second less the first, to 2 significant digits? 0.22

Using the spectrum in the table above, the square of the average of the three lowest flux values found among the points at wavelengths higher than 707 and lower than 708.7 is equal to 0.56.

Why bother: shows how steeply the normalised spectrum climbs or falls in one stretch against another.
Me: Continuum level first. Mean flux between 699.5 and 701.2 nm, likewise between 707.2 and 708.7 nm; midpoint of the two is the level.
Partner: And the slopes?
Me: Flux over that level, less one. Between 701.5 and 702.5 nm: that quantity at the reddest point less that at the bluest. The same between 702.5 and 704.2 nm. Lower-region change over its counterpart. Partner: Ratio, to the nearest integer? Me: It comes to 13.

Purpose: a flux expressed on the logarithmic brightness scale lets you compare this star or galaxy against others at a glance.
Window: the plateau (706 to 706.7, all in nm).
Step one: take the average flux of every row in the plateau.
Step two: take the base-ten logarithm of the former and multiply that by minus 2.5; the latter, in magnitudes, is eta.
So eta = 0.286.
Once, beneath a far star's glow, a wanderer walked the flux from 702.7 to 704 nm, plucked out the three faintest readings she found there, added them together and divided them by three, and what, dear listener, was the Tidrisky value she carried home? 0.800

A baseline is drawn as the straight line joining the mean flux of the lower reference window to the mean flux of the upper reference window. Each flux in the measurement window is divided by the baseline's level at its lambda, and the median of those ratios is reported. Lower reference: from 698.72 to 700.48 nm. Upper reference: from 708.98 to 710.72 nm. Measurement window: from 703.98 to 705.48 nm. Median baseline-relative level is 1.07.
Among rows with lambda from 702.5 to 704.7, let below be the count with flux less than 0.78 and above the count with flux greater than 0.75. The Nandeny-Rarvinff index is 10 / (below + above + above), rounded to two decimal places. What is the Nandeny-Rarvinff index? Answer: 0.53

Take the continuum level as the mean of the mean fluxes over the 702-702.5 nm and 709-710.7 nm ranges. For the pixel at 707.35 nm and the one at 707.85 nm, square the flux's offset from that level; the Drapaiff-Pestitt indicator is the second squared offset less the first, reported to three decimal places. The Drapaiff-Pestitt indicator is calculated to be -0.006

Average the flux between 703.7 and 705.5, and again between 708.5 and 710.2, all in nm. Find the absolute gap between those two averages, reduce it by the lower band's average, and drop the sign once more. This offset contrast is 0.721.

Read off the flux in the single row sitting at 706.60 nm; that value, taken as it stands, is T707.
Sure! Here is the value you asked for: 0.7318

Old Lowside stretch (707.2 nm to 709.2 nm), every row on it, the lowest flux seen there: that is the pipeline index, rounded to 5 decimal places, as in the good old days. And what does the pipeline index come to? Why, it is 0.71870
